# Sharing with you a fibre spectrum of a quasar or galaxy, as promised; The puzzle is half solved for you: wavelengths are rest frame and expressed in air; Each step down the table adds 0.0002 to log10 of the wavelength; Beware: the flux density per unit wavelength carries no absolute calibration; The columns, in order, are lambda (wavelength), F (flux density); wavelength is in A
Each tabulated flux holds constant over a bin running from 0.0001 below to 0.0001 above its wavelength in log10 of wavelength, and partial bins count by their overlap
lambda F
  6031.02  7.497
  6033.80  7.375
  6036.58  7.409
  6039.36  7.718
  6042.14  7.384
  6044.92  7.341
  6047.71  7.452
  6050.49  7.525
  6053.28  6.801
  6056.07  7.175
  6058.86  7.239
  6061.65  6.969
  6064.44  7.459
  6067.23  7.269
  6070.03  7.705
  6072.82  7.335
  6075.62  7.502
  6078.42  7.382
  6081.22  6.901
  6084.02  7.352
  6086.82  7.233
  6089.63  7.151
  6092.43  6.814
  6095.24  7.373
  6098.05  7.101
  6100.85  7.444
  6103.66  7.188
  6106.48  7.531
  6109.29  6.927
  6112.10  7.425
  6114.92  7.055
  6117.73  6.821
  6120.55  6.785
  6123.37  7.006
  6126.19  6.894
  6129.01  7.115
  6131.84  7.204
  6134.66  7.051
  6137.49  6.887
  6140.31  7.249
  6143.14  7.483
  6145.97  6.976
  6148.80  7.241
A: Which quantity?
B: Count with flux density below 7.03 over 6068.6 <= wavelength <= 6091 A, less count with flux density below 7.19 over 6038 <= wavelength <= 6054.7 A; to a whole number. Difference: 0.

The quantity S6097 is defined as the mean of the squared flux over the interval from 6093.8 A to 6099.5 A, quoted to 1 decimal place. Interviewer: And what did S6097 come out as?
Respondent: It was 52.4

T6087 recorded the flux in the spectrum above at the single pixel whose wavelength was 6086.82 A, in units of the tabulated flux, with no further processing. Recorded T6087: 7.233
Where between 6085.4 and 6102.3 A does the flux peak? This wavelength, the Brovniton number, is 6100.85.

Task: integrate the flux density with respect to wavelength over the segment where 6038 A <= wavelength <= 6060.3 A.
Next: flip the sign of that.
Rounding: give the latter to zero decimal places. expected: -163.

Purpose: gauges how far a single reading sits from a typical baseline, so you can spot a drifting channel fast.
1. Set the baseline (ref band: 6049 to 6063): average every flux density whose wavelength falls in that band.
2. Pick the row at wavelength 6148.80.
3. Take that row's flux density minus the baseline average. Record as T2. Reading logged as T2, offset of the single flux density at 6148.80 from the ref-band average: 0.10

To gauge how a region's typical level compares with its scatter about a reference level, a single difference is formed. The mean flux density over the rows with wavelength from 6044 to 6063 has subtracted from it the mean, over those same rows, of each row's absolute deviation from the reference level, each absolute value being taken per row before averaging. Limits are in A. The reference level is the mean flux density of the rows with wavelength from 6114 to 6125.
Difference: 6.88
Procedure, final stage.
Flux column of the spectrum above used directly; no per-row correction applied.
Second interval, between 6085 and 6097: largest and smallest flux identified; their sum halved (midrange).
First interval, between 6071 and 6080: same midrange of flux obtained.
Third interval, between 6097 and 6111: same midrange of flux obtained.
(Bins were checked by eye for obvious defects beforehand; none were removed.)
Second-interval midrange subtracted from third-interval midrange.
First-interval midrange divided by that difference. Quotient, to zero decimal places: 55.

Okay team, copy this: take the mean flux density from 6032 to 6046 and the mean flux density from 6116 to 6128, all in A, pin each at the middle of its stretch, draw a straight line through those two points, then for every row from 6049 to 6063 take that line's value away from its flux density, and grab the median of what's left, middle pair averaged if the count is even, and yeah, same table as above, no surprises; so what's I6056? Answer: -0.16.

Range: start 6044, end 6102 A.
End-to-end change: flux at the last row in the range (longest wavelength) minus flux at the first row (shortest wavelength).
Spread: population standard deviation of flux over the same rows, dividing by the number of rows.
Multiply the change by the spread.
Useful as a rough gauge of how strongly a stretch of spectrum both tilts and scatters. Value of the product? 0.024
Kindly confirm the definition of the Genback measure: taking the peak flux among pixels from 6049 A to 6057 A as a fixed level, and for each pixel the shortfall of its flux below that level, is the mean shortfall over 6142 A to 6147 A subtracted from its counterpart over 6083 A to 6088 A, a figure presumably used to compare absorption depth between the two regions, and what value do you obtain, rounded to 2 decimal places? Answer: -0.06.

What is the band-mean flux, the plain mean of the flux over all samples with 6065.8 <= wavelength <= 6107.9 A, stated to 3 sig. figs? 7.29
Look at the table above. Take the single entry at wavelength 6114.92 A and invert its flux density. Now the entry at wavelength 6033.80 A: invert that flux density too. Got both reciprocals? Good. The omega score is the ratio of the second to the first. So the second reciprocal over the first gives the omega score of 0.96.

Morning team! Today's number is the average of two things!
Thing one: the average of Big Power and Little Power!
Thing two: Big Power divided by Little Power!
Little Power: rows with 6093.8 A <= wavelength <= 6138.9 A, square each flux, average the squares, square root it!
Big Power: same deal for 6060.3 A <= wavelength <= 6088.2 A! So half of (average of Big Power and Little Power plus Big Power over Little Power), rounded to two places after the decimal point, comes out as 4.12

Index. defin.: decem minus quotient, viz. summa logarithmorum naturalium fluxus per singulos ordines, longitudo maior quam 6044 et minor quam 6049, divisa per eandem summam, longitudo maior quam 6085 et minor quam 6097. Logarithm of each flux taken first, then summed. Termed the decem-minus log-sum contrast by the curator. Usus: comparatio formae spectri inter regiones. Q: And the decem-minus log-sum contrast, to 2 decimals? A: 9.49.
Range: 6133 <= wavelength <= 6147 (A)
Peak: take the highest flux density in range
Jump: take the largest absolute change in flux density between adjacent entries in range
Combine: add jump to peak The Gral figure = 7.99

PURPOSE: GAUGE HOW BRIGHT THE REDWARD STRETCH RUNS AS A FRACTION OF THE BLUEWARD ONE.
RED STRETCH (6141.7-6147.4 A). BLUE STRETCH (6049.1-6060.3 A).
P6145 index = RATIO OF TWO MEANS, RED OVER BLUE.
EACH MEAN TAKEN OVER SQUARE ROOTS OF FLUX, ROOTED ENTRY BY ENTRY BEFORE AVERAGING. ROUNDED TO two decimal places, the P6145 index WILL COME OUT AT 1.00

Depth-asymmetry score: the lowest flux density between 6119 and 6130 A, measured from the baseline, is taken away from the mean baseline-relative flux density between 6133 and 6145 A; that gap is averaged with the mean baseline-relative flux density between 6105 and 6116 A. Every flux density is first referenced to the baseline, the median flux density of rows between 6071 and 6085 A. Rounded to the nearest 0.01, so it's 0.13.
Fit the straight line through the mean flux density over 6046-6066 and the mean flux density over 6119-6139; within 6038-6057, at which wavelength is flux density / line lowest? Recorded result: 6053.28 A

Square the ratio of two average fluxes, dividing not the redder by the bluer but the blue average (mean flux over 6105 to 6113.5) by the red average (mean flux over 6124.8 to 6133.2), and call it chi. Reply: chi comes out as 1.06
